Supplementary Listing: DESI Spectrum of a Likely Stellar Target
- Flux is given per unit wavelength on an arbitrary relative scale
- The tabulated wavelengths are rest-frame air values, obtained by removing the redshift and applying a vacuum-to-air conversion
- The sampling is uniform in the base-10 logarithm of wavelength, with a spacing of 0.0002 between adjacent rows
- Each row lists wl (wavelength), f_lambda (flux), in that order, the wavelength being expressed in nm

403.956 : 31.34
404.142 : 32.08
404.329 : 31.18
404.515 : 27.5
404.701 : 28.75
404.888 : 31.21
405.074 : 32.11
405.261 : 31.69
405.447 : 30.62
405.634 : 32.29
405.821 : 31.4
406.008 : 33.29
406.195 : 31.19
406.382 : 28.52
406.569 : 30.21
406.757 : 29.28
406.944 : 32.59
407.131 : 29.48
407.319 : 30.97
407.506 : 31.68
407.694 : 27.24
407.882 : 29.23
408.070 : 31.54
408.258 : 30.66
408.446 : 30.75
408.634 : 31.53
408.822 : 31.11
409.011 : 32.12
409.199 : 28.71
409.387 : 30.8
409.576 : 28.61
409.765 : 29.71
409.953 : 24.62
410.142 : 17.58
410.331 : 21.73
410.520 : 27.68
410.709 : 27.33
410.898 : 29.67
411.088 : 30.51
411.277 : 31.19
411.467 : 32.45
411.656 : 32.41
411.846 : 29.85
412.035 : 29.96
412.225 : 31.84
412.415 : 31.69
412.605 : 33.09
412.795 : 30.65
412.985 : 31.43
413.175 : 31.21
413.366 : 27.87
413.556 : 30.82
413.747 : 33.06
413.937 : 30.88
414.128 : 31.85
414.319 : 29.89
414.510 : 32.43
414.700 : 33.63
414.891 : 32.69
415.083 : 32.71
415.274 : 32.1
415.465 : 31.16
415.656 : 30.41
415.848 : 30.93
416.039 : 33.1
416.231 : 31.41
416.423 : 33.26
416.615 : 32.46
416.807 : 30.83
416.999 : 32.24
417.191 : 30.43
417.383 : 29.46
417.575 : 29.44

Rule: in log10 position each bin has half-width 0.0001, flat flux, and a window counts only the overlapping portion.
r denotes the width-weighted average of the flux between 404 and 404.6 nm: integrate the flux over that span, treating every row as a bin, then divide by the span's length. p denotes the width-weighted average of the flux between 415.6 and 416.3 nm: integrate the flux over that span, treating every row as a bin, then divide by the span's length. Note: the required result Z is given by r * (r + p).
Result 1878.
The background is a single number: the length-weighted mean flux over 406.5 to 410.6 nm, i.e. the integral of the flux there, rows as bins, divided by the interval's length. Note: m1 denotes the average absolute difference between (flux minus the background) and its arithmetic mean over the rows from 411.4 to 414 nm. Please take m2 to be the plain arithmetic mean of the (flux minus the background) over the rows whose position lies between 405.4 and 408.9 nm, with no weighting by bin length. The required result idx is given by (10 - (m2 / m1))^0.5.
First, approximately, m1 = 1.1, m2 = 1.73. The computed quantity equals 2.89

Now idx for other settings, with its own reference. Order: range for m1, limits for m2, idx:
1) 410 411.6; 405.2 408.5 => 3.09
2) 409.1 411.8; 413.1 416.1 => 3.03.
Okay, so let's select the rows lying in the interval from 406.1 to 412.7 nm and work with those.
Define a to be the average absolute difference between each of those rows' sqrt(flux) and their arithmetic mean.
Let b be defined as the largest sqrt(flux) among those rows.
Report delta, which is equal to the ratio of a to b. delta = 0.034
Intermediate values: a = 0.195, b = 5.75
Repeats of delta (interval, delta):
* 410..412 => 0.062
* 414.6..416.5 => 0.014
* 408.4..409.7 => 0.017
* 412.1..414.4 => 0.015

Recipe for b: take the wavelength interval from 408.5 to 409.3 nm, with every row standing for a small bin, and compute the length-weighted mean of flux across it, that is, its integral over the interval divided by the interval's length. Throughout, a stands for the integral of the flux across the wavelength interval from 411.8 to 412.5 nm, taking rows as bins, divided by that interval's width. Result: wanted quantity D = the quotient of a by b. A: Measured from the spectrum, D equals 1.00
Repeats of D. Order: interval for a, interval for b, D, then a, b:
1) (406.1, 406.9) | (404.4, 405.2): 1.00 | 30.0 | 30.0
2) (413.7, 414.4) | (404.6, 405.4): 1.01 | 31.3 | 30.9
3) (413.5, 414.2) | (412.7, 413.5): 1.04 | 31.7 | 30.3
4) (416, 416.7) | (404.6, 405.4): 1.05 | 32.5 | 30.9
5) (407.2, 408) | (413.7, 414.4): 0.95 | 29.8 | 31.3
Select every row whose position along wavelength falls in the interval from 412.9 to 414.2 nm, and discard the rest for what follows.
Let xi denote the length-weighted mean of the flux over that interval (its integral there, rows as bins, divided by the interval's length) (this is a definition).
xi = 31.0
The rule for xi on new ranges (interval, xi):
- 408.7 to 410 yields 29.6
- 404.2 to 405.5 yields 30.5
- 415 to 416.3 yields 31.7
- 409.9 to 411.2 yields 25.7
